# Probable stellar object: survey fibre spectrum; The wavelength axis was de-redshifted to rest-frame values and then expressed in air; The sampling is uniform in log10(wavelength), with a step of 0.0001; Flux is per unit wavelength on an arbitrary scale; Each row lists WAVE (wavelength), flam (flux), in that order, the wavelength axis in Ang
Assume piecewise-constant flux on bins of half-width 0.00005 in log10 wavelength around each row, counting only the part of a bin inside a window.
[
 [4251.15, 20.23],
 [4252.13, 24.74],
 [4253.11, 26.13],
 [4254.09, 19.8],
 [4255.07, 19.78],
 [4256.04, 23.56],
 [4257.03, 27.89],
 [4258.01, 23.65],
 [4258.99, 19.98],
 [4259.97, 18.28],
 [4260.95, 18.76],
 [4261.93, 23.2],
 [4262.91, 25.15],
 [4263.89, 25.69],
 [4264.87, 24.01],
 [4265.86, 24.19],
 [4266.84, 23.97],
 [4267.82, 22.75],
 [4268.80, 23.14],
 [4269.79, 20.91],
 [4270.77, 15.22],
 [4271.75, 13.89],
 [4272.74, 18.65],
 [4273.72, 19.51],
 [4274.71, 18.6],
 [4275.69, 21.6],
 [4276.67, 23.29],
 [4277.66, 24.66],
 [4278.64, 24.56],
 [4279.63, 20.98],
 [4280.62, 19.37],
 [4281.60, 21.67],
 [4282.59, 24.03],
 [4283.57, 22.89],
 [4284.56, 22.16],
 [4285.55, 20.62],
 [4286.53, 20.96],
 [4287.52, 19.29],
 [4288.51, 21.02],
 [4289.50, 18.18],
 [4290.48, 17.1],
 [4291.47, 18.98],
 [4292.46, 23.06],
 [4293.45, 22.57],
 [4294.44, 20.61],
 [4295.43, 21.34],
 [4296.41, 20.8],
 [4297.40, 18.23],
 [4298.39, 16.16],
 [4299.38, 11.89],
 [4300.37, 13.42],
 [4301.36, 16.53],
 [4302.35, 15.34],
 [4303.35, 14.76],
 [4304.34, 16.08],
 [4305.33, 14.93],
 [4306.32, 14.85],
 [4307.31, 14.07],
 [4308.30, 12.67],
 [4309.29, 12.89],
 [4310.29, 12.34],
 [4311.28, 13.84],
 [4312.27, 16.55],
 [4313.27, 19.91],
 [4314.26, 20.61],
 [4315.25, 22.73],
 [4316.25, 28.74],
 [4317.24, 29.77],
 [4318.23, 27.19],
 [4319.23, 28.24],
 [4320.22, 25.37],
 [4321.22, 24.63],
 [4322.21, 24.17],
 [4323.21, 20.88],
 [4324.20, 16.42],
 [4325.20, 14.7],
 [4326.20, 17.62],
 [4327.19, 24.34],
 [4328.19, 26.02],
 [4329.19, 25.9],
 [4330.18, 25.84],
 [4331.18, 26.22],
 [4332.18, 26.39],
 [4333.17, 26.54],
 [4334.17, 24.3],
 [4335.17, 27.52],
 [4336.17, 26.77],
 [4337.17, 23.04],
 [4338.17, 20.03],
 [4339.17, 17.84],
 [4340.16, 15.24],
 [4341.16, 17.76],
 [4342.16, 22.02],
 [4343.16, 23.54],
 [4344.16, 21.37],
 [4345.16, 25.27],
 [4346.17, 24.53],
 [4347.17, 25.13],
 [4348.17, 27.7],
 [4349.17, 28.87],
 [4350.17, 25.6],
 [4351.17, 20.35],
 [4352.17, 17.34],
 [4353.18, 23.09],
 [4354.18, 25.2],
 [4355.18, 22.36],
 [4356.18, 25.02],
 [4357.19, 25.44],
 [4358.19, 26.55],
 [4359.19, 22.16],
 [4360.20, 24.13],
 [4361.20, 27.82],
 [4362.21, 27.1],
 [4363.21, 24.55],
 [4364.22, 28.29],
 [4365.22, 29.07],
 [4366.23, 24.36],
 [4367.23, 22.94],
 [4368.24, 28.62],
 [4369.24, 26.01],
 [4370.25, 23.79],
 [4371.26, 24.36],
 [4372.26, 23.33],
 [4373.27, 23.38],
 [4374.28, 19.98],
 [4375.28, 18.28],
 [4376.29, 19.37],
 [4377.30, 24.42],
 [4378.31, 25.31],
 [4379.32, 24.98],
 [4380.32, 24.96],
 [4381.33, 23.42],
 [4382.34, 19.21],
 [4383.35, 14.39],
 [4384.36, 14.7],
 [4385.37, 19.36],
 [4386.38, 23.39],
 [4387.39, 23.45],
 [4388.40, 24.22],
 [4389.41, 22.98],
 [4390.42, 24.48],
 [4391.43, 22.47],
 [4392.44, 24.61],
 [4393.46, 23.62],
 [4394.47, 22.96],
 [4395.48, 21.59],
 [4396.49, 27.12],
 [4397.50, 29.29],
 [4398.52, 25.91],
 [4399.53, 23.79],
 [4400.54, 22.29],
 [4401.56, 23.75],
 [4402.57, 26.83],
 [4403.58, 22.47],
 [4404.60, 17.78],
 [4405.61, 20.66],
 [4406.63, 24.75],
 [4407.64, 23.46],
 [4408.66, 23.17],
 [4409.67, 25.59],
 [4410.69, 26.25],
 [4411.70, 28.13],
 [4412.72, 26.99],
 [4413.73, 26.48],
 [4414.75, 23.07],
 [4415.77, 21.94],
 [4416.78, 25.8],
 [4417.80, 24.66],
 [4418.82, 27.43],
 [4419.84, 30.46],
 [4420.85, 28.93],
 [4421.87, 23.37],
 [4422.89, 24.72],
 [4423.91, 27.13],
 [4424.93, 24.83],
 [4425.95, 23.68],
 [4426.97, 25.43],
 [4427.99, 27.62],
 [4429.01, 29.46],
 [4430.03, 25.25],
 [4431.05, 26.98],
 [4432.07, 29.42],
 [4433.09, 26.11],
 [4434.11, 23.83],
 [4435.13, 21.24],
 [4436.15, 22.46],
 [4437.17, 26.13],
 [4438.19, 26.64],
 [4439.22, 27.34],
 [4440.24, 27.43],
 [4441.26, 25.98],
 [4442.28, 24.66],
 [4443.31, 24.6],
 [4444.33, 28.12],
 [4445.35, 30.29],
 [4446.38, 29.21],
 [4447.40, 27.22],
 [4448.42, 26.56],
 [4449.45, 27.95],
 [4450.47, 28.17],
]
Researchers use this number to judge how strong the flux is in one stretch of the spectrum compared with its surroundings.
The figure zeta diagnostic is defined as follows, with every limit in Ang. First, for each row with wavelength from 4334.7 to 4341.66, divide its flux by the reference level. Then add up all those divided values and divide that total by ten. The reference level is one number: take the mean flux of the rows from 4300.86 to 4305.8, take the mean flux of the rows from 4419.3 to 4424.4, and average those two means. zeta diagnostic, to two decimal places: 0.70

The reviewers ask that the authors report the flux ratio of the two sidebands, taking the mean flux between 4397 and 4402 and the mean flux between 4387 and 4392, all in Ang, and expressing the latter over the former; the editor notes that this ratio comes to 0.94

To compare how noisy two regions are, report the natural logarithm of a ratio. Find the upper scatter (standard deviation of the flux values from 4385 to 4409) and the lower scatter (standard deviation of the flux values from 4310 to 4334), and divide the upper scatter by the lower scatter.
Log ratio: -0.7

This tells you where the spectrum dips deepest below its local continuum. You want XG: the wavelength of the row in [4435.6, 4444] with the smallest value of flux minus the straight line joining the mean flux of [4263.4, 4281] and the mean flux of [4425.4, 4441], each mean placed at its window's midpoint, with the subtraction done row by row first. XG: 4436.15 Ang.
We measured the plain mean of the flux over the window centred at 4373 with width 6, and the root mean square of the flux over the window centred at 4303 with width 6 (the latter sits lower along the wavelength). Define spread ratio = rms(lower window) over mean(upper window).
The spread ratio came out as 0.69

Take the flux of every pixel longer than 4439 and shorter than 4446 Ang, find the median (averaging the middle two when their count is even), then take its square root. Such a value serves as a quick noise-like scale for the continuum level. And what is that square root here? 5.23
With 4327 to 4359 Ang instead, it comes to 5.01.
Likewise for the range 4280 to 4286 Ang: 4.68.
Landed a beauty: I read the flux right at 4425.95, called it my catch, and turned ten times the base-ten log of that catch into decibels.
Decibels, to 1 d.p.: 13.7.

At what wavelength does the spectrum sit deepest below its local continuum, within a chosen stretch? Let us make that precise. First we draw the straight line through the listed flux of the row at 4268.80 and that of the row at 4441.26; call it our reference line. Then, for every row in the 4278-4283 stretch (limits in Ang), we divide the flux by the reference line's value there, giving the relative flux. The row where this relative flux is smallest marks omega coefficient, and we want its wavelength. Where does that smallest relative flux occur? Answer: 4280.62 Ang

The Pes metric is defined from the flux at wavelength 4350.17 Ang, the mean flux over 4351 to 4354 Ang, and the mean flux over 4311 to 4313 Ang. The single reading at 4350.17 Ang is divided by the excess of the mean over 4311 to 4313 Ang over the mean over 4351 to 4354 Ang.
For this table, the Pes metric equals -5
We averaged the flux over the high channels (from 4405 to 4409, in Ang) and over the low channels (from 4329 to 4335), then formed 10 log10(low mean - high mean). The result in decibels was 5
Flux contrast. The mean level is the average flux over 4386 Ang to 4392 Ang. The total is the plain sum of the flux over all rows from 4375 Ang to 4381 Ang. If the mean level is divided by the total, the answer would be 0.171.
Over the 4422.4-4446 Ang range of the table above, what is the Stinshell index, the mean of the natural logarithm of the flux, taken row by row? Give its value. 3.26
